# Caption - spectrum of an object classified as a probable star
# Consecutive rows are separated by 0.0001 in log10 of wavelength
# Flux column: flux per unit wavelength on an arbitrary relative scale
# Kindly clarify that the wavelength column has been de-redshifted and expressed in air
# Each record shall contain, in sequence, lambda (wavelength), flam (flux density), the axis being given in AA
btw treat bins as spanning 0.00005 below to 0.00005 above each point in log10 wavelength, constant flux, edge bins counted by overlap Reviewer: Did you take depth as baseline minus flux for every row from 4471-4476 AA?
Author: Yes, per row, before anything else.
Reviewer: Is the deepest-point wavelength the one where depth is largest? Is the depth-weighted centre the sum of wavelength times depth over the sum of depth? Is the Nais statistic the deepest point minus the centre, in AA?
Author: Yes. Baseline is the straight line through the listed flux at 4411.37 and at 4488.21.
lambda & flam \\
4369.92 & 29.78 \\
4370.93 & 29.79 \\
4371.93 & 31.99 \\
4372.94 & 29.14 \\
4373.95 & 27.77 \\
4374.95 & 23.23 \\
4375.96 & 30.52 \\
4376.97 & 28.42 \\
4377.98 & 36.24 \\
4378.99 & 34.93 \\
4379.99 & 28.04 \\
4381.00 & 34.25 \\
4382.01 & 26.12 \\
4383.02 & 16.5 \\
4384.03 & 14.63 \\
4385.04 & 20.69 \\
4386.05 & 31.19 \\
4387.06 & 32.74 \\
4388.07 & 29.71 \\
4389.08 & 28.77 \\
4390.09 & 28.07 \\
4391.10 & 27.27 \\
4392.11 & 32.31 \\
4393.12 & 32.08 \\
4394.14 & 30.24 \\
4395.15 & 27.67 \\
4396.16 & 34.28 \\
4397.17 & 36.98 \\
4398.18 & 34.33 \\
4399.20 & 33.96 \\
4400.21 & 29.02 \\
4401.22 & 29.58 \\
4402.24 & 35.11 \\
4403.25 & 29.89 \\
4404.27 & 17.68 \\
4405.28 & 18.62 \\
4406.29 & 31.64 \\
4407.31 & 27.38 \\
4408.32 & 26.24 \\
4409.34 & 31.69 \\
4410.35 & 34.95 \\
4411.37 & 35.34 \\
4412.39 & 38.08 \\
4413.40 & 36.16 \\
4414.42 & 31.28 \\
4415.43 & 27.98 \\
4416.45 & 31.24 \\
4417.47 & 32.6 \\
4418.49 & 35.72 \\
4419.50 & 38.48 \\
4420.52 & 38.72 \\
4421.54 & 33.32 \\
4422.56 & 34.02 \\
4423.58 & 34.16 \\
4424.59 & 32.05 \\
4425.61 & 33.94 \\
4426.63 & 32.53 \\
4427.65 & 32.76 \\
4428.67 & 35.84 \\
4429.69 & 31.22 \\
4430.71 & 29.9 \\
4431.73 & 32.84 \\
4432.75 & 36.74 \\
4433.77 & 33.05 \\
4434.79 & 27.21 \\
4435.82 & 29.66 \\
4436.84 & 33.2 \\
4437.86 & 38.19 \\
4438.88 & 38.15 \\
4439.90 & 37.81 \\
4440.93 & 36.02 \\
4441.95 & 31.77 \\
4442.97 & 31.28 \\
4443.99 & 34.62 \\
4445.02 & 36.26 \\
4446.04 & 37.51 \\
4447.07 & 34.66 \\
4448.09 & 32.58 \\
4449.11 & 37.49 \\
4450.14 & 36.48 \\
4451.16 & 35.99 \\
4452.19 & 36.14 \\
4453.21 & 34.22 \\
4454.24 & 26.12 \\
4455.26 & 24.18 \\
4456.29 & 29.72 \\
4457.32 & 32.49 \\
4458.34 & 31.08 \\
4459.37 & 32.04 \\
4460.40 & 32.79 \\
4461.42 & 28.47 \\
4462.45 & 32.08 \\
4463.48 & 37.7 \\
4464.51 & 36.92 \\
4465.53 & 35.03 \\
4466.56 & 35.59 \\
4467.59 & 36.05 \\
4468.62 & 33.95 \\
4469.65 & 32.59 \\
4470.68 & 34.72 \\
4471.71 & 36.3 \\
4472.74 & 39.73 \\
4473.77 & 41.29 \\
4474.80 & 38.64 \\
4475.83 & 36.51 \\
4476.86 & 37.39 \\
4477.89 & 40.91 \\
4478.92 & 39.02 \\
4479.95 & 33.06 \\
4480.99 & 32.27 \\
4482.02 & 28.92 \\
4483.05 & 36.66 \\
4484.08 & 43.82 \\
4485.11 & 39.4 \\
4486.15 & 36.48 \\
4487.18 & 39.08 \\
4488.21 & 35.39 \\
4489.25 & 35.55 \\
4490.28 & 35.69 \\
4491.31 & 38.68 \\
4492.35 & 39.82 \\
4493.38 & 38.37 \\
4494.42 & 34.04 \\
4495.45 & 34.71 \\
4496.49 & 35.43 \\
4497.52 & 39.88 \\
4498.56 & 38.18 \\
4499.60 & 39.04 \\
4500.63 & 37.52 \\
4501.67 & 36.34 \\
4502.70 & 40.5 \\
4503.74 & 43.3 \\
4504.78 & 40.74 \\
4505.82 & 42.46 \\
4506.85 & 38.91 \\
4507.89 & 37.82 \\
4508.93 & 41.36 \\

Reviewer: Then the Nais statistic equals -2.0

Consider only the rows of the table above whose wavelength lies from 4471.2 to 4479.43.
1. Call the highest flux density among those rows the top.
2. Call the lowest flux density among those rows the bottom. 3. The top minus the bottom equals 5.0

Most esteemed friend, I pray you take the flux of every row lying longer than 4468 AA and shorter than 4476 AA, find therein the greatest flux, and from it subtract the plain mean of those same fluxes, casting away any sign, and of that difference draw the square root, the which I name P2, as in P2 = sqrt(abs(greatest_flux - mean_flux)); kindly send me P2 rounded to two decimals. 2.14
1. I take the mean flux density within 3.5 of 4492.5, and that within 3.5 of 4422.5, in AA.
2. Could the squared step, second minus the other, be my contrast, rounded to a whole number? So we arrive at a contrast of 3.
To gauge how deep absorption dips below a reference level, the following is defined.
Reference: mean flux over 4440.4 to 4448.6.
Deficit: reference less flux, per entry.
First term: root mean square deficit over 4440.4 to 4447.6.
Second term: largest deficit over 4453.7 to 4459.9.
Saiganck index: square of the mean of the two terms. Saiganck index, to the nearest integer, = 38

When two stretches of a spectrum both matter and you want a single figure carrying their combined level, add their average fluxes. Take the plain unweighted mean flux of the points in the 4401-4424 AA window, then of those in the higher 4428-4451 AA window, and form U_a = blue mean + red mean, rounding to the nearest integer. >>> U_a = 66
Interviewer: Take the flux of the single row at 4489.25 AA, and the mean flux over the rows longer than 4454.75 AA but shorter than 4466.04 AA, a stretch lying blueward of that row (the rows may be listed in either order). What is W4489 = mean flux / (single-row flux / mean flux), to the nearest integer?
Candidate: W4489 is 29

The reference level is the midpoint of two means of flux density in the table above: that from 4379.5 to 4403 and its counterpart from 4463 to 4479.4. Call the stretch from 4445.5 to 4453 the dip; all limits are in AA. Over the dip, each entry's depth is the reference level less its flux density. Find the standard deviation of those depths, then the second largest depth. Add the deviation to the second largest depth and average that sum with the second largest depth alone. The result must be -1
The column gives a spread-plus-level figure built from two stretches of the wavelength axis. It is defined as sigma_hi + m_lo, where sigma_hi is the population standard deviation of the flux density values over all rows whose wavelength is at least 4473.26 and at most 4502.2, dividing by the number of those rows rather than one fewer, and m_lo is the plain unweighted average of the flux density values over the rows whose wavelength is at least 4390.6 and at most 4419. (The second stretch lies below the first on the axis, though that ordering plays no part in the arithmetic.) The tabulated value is 34.0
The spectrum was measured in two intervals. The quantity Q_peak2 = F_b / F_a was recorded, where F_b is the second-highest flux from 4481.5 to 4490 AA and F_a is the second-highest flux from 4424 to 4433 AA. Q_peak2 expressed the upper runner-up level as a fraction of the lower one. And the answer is 1.10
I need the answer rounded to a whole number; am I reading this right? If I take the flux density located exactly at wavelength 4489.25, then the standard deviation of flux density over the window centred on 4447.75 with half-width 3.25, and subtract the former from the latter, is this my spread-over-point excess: -34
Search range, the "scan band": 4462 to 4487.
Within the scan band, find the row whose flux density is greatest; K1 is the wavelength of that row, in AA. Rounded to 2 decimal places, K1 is 4484.08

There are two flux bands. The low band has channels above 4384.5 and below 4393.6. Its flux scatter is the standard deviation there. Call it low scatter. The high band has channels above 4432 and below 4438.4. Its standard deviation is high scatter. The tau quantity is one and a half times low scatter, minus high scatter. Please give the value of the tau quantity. 1.5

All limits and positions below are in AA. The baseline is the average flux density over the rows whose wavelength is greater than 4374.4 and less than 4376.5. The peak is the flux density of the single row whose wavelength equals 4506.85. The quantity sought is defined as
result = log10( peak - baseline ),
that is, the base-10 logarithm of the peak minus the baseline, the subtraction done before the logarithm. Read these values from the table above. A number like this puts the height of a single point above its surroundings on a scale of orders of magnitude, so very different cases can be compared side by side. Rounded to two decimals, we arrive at 1.08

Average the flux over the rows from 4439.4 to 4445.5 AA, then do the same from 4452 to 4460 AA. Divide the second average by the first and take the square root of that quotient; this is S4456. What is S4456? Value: 0.94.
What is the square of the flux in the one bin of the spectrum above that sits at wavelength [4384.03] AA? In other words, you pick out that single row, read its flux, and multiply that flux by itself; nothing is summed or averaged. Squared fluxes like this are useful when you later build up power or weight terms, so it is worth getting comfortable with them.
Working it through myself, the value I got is 214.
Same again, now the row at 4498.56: 1458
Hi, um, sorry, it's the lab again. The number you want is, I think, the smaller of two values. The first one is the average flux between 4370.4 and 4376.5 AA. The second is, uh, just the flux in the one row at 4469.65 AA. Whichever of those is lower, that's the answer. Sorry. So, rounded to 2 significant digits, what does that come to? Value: 29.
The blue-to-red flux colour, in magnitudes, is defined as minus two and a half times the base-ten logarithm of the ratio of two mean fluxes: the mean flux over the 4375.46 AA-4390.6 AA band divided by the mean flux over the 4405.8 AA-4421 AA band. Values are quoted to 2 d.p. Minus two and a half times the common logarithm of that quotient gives 0.18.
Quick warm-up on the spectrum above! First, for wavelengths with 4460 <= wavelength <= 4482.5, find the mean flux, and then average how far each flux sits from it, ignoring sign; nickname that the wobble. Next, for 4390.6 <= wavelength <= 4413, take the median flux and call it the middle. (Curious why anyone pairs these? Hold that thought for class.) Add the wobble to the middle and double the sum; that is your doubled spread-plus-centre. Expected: 68.9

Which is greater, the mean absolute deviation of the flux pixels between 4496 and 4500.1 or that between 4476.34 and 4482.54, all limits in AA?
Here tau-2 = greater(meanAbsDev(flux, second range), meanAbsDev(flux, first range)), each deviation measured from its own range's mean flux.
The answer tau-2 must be 3.8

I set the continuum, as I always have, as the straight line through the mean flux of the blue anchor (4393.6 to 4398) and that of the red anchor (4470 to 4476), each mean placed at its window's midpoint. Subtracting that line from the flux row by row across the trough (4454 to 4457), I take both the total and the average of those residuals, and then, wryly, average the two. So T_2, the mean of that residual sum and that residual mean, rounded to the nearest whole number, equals -20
